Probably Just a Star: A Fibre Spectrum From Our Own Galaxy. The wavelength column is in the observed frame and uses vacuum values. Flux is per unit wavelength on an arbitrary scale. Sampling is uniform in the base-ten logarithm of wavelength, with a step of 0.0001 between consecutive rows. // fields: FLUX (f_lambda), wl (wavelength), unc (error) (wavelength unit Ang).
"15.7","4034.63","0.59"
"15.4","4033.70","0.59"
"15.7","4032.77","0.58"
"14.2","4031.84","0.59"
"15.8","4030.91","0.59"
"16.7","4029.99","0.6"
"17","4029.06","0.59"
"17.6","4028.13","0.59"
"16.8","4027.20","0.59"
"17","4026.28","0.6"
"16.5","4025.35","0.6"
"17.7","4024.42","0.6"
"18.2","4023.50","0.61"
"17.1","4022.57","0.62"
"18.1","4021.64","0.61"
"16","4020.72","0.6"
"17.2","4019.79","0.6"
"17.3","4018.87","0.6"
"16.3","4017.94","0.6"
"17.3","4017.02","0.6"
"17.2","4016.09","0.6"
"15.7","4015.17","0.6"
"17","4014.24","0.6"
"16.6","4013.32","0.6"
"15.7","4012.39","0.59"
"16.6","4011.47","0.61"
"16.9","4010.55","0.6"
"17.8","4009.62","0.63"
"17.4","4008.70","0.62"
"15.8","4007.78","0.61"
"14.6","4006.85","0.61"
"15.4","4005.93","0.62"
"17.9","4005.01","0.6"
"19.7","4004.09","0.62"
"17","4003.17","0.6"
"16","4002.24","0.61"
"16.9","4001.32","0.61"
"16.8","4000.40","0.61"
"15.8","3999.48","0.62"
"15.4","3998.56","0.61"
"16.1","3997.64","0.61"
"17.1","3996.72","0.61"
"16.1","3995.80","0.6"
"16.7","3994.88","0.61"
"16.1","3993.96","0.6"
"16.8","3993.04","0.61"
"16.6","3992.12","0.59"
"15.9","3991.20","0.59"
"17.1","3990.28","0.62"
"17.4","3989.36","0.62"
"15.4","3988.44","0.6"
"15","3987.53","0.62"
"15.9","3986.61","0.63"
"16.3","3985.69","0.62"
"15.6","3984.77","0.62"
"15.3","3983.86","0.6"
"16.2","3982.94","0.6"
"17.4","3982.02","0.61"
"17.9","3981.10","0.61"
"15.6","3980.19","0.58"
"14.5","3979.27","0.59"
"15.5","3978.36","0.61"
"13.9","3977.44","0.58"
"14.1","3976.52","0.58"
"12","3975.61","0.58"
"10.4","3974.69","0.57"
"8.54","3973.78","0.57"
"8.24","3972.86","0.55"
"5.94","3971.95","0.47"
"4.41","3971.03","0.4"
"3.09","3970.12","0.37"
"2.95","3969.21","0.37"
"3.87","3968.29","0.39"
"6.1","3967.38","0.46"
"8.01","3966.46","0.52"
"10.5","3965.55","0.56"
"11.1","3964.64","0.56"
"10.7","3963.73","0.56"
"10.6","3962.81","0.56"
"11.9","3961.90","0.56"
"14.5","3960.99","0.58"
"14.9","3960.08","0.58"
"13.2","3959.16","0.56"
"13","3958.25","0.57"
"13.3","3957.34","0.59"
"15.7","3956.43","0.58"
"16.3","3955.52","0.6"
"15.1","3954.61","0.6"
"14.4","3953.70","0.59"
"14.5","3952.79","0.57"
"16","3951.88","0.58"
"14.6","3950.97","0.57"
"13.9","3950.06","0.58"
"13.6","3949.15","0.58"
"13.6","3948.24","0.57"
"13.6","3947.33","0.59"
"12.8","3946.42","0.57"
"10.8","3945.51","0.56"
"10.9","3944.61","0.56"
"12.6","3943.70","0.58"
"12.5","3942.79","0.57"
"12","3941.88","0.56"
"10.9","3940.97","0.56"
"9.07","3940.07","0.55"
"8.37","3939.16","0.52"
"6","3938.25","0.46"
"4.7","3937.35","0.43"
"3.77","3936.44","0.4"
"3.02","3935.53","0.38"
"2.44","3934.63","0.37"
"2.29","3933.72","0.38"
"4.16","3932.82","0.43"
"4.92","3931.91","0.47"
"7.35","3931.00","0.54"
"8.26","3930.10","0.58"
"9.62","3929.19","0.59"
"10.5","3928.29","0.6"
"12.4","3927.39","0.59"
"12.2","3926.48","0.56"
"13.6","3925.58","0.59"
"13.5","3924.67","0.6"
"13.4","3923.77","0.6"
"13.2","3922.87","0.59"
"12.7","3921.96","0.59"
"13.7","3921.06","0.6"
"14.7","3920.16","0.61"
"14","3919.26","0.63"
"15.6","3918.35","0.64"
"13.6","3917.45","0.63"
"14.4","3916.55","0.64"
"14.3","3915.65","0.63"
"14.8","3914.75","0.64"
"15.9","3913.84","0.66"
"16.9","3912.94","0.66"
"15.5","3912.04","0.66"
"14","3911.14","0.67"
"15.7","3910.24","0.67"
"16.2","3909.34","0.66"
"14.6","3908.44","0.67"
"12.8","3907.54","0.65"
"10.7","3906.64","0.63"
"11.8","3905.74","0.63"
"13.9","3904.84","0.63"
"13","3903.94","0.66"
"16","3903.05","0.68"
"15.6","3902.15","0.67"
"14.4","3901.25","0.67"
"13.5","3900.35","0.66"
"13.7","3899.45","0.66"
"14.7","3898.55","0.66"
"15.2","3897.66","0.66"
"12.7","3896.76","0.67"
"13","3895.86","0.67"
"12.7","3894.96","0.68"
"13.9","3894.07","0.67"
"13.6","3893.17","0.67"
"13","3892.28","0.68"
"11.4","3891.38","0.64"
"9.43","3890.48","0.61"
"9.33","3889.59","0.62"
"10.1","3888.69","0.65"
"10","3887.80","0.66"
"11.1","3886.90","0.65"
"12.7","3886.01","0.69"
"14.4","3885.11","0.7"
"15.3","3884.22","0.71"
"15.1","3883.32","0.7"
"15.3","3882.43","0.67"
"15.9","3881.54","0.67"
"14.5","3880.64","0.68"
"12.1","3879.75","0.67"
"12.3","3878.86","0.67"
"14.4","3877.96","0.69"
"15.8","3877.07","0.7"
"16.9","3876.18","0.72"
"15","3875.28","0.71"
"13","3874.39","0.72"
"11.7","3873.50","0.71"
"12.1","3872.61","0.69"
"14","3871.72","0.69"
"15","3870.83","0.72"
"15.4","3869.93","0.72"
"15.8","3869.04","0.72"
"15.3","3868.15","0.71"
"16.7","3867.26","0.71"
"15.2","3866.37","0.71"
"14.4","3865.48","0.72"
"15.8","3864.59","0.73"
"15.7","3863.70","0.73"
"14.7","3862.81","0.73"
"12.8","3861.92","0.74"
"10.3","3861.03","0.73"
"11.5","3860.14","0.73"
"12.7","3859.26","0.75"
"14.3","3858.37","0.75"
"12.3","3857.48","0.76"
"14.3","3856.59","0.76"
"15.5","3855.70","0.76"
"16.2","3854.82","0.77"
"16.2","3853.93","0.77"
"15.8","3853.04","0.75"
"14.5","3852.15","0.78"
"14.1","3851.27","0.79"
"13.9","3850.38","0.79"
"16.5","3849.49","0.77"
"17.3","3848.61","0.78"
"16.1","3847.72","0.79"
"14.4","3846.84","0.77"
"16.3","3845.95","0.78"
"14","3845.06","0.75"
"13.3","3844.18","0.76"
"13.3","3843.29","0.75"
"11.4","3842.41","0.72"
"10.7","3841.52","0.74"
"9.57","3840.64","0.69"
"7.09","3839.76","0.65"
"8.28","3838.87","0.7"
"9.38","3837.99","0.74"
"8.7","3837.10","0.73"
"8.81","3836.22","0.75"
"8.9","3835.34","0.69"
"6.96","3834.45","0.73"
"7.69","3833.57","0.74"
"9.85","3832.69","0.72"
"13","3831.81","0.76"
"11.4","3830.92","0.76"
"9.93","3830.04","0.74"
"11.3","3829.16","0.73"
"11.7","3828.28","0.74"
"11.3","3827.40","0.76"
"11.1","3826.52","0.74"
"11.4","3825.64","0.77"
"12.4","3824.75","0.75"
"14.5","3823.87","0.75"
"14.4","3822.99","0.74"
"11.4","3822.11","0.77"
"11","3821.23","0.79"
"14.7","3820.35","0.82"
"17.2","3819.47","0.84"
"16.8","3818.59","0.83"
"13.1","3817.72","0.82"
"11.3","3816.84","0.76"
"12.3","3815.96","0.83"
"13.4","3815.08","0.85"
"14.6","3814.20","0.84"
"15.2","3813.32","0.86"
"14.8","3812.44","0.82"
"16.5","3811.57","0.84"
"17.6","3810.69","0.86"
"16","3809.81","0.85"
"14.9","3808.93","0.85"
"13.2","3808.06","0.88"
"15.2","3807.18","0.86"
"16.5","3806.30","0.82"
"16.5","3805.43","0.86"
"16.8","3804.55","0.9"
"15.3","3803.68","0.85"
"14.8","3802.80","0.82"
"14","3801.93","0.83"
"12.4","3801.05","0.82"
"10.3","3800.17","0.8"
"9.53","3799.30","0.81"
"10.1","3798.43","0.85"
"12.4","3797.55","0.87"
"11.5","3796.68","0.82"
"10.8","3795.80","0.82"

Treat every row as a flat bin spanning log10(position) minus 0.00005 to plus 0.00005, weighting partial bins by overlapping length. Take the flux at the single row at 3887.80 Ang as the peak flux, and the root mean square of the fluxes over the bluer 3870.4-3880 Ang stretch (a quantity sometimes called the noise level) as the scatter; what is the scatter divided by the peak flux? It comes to 1.39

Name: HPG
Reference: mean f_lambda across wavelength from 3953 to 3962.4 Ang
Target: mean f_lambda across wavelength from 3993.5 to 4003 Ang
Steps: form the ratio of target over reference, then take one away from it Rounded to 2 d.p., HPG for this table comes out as 0.15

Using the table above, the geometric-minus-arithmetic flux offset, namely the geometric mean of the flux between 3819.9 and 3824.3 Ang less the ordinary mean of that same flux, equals -0.11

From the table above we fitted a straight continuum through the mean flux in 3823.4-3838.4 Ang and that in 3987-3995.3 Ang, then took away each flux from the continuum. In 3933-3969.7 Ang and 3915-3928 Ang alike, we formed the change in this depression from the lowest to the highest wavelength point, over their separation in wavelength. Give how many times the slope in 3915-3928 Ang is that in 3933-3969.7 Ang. 11.1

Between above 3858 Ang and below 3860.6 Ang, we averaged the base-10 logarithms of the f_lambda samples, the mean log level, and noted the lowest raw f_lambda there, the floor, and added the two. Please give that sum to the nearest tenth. 12.6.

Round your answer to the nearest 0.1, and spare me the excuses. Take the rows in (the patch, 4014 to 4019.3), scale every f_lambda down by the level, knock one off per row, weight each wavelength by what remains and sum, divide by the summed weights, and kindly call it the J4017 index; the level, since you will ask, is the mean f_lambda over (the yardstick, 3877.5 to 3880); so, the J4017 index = 4016.6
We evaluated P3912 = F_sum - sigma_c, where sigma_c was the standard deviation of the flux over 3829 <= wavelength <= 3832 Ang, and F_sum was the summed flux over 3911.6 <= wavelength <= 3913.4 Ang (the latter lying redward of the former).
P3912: 31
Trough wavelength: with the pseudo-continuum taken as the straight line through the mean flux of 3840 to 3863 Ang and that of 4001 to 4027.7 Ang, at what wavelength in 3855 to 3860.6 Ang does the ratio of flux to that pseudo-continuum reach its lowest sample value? 3860.14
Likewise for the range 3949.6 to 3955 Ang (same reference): 3950.06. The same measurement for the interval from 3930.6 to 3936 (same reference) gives 3933.72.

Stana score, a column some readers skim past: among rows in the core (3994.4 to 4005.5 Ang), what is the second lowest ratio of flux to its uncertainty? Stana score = 25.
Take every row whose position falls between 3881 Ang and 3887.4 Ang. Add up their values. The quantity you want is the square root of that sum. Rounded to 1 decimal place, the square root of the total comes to 10.0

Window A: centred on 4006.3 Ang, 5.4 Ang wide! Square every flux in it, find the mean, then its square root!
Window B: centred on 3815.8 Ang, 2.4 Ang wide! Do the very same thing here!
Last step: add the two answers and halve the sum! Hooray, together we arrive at 14.6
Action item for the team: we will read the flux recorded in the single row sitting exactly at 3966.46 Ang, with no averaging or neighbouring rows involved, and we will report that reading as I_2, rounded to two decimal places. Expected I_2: 8.01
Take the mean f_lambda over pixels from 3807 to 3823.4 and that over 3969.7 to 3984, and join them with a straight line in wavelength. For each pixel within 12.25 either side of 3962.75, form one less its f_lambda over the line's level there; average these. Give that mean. 0.12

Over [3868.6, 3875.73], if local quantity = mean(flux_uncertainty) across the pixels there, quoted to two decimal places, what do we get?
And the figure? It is 0.71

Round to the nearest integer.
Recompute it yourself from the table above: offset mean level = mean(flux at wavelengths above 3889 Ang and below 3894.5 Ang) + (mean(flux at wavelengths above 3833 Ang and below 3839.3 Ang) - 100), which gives -80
